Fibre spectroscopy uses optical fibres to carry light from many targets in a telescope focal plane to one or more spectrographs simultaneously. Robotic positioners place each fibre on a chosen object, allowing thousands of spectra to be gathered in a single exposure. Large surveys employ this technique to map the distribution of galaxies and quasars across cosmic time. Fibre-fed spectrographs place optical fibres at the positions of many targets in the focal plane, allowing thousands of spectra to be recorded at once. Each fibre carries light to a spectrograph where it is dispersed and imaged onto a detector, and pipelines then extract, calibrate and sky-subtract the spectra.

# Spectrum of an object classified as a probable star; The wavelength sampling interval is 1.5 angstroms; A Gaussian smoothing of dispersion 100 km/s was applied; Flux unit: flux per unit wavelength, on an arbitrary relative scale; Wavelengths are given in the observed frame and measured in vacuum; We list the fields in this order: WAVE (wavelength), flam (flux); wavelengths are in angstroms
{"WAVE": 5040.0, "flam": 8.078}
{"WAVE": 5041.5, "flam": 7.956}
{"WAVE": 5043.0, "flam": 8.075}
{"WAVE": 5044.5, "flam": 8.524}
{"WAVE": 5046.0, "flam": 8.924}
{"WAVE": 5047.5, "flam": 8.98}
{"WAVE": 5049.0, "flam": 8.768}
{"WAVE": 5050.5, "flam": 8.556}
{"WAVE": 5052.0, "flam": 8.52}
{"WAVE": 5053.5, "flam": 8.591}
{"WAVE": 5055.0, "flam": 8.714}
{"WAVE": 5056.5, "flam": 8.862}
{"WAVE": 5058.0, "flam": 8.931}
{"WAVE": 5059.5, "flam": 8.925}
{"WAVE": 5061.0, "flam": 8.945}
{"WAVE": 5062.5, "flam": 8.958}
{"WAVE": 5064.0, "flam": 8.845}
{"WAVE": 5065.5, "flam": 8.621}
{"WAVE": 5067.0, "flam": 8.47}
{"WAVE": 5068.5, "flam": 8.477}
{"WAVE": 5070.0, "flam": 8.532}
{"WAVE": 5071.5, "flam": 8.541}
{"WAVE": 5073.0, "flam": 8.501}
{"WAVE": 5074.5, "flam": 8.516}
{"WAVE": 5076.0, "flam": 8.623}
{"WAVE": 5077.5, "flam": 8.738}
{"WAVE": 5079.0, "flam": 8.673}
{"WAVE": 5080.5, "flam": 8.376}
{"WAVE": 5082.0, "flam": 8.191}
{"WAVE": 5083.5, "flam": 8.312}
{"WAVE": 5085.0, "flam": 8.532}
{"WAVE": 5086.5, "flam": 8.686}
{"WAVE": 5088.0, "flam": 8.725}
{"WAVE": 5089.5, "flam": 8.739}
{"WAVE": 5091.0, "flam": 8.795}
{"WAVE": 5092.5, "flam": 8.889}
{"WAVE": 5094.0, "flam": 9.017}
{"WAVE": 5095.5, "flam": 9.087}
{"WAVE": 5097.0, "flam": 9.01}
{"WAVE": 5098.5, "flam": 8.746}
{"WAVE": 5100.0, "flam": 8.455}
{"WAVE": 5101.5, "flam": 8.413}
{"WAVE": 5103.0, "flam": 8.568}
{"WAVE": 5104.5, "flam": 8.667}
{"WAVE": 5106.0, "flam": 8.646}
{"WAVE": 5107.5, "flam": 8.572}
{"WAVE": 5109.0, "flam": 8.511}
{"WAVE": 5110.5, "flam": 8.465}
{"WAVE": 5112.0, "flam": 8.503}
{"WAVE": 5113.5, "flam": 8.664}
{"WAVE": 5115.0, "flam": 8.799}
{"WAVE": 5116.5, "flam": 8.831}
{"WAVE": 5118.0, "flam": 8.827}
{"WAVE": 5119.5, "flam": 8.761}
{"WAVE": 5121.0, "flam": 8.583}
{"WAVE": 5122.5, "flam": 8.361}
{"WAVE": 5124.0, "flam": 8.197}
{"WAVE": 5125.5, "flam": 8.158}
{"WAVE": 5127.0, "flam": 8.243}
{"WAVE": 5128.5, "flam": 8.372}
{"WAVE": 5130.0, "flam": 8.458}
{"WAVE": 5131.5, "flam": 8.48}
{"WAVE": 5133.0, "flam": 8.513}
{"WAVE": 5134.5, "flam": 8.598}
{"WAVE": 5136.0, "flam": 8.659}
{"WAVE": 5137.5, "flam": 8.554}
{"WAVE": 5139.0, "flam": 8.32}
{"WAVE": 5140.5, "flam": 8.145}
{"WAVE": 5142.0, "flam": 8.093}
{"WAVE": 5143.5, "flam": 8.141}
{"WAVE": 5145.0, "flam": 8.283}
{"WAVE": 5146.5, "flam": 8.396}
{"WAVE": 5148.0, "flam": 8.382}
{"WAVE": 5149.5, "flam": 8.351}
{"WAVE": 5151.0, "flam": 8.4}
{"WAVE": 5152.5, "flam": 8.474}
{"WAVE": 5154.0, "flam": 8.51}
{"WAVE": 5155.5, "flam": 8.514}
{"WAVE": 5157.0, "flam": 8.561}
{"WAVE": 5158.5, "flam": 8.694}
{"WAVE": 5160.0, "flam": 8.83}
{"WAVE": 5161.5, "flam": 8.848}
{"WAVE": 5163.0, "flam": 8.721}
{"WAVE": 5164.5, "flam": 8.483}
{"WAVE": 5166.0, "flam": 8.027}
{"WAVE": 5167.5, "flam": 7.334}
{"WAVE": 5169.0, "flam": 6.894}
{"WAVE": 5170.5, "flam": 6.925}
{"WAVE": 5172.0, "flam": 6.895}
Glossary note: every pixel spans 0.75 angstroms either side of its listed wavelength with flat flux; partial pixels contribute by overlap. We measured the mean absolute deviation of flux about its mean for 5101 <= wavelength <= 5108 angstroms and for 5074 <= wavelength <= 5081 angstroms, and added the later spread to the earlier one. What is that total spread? 0.18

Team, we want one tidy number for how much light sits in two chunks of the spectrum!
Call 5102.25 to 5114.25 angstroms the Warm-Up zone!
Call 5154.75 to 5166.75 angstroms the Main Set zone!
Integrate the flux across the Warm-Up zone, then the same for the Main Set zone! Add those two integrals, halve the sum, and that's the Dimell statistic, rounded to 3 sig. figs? 103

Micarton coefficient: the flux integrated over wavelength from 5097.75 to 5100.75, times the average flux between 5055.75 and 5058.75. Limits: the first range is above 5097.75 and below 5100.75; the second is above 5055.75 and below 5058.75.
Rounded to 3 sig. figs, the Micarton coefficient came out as 230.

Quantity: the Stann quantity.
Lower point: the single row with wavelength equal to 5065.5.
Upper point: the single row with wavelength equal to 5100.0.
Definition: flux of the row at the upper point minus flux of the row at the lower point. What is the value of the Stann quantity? -0.166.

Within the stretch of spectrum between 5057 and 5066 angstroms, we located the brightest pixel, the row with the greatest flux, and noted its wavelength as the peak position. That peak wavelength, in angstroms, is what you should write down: 5062.5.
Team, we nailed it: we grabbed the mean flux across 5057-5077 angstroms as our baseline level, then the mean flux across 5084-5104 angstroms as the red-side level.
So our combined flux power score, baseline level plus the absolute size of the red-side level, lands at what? 17.4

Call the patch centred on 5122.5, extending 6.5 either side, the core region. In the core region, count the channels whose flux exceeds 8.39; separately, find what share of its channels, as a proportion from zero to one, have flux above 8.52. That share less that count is -3.56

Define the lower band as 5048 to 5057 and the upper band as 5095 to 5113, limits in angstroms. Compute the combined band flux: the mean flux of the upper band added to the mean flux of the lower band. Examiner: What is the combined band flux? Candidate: 17.3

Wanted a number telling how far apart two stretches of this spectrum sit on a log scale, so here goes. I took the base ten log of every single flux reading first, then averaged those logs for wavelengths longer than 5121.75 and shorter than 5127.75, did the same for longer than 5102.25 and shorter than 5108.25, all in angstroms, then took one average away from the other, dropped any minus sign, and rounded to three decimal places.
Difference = 0.019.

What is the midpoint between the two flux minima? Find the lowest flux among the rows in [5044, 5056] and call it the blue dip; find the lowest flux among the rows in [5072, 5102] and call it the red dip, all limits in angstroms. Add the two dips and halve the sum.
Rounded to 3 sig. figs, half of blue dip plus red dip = 8.36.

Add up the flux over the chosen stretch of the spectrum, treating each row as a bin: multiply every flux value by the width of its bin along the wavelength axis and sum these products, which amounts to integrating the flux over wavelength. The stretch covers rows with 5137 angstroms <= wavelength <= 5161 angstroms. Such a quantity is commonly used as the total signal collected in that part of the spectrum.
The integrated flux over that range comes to 202.0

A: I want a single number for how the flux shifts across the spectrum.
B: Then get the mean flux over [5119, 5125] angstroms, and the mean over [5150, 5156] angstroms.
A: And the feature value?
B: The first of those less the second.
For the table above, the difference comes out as 0.0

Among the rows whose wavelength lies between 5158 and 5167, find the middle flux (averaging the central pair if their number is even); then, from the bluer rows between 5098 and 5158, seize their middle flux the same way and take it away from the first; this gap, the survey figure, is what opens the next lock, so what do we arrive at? 0.2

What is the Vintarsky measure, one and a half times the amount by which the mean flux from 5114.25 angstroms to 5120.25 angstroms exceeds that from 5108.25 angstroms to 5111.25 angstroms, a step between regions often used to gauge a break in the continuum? 0.47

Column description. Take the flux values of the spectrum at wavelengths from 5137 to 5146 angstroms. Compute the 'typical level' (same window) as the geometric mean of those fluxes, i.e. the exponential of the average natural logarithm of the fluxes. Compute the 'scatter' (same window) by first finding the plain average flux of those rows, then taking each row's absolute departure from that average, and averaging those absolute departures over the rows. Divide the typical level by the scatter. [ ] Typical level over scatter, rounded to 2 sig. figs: 64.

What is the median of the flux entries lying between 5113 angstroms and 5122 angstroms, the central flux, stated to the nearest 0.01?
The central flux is 8.78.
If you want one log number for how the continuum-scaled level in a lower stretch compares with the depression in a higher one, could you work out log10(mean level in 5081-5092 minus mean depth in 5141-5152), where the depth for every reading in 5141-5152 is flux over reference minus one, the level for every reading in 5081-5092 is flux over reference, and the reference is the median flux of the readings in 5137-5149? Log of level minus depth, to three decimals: 0.014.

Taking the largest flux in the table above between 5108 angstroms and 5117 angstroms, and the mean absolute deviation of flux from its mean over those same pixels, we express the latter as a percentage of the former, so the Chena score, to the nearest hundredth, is 1.54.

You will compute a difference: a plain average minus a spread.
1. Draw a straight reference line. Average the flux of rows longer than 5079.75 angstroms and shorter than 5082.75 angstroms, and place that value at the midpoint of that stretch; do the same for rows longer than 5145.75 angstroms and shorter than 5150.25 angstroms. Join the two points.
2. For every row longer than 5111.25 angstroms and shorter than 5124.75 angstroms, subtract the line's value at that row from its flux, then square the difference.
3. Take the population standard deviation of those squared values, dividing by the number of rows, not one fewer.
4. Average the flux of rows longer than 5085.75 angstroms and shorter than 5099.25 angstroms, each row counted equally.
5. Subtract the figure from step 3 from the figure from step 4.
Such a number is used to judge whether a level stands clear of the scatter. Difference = 8.76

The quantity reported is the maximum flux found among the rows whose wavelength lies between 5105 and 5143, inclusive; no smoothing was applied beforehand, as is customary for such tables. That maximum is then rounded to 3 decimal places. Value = 8.831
